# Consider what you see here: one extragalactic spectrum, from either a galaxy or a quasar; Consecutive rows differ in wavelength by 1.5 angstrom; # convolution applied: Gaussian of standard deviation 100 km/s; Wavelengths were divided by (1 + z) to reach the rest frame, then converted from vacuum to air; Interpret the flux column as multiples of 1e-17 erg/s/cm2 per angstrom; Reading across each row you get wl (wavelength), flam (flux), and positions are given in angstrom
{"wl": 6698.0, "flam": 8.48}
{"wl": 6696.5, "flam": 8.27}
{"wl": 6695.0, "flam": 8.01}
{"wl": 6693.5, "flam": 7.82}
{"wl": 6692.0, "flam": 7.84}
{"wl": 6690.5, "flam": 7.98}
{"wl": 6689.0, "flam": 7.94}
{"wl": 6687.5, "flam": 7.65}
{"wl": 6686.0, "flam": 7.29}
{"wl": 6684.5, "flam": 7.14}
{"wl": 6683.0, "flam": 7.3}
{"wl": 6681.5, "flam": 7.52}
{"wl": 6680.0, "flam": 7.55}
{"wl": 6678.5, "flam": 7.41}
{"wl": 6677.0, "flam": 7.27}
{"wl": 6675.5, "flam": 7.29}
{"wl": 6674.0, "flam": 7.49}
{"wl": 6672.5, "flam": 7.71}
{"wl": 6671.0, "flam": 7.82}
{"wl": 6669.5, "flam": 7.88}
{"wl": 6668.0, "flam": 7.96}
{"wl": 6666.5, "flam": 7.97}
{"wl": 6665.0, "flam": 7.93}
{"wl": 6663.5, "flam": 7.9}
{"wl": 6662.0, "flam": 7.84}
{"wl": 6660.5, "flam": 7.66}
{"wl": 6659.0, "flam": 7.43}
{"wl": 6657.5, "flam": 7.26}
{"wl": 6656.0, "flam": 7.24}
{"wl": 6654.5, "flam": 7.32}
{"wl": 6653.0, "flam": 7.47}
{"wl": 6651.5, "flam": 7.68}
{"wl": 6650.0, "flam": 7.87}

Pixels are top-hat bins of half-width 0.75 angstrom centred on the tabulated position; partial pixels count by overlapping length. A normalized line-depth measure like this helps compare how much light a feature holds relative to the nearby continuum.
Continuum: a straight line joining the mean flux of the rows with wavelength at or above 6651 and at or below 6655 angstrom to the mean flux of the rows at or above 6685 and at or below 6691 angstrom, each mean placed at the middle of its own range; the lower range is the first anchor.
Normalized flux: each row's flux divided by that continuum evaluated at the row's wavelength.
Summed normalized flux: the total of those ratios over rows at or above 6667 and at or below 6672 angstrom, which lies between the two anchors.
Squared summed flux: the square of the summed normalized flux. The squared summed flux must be 9.7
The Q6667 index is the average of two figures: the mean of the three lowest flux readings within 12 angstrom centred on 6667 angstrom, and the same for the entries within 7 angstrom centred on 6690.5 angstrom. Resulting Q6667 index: 7.78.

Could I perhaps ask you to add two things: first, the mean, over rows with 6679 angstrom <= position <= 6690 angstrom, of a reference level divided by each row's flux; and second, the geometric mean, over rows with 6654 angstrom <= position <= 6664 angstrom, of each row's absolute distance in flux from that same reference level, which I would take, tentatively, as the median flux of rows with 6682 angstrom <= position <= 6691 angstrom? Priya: 1.19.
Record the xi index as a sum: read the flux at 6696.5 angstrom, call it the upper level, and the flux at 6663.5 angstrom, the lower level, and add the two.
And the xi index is 16.2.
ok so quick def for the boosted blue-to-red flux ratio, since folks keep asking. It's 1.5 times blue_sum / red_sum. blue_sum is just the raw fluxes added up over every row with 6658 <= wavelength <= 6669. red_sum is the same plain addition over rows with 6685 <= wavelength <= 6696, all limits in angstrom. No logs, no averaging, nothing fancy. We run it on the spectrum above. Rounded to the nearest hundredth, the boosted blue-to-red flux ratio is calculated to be 1.50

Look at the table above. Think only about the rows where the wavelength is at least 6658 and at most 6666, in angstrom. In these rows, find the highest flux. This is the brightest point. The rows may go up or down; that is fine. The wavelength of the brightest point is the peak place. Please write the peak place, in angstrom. 6665.0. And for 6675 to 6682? 6680.0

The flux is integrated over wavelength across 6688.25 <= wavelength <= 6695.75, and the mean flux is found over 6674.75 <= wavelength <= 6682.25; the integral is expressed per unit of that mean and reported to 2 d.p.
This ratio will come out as 8.02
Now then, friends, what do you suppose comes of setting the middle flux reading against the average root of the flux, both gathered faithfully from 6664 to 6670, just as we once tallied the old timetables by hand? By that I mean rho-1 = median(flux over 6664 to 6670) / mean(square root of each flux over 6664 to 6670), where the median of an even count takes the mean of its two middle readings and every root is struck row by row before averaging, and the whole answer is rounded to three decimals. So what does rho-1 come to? 2.820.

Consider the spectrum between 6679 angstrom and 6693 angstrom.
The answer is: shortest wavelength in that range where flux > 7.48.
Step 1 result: 6680.0 angstrom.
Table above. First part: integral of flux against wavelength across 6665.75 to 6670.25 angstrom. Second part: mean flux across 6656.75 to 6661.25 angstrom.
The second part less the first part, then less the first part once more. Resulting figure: -64.0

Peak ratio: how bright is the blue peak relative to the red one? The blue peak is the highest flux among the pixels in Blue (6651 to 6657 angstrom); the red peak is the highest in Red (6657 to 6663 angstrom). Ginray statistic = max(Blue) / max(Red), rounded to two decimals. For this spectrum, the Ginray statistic 0.98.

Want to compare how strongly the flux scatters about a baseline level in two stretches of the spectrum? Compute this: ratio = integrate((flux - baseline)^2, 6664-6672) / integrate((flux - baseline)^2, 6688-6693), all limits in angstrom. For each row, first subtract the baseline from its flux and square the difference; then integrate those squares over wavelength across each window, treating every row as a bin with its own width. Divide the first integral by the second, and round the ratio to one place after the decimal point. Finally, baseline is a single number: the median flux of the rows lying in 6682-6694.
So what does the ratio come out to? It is 1.5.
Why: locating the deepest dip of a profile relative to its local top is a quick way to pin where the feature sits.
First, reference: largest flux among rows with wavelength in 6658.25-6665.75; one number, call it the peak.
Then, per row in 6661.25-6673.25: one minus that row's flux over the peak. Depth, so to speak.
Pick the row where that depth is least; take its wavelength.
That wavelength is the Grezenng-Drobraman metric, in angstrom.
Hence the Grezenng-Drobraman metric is 6666.5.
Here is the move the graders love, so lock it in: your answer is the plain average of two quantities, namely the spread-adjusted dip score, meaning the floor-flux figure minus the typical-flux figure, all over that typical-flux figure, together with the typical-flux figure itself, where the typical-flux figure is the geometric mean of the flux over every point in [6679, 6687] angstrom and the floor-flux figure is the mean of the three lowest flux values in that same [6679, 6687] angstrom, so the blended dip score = 3.67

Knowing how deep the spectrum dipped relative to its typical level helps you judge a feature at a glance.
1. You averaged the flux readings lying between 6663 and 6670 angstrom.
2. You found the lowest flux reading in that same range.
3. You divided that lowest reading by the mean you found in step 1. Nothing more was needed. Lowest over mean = 0.994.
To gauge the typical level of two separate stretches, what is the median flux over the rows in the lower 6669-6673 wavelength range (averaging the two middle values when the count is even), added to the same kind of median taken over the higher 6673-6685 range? 15.2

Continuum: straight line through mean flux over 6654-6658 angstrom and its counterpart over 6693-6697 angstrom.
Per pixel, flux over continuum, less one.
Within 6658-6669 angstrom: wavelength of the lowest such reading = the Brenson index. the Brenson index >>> 6659.0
